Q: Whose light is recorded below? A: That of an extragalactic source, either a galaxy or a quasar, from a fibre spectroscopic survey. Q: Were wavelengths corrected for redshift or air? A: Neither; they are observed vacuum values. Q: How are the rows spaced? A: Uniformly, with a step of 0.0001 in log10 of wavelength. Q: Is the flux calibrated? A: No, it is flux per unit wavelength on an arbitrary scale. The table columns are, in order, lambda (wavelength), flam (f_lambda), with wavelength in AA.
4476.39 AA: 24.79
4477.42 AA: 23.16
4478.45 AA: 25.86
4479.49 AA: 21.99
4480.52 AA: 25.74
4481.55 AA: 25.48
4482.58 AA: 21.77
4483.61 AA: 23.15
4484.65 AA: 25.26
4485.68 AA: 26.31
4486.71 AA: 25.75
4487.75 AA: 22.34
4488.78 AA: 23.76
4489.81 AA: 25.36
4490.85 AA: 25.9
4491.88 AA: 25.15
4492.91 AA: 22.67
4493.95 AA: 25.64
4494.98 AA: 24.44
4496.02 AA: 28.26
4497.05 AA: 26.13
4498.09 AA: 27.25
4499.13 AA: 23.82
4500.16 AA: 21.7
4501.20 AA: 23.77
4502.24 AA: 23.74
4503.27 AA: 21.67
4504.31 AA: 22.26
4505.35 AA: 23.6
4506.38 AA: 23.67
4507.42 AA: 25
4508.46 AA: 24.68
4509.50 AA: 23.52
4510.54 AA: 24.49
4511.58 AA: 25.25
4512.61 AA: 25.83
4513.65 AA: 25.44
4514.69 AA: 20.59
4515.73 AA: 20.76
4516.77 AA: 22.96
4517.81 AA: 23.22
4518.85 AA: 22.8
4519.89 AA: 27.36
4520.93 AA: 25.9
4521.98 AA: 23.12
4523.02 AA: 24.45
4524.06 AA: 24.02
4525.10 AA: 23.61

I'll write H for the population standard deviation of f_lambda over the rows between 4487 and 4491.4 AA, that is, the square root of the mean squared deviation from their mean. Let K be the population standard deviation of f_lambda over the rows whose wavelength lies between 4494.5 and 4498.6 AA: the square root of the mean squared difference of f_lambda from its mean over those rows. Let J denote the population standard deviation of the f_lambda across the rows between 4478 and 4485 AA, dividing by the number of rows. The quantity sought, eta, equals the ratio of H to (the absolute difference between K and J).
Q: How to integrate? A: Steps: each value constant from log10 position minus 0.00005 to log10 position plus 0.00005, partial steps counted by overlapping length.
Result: 5.3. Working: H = 1.4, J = 1.68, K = 1.4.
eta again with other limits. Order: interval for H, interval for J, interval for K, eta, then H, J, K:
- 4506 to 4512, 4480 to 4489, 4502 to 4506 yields 0.9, 0.6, 1.57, 0.9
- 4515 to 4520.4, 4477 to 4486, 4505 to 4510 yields 2.0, 2.2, 1.67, 0.6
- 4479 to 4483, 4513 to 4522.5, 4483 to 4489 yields 2.7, 1.9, 2.14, 1.4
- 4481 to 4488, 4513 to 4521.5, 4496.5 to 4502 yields 5.4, 1.7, 2.27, 2.0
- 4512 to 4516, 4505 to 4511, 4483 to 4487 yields 4.1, 2.5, 0.58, 1.2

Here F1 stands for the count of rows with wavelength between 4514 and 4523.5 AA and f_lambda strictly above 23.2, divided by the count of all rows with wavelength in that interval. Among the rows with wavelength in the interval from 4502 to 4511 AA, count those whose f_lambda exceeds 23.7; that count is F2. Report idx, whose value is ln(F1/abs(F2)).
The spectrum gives -2.2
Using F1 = 0.44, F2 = 4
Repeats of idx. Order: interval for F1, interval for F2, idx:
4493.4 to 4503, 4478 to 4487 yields -1.9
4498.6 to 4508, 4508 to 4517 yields -2.0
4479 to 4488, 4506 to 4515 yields -2.4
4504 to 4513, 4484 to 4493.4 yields -2.1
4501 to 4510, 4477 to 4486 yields -1.9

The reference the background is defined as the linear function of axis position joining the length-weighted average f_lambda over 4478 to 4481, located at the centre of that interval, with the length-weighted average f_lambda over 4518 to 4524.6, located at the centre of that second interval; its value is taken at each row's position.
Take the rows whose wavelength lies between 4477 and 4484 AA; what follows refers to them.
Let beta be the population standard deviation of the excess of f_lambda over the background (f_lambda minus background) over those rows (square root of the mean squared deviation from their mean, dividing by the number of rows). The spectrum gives 1.6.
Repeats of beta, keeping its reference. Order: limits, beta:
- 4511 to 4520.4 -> 2.2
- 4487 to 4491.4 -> 1.4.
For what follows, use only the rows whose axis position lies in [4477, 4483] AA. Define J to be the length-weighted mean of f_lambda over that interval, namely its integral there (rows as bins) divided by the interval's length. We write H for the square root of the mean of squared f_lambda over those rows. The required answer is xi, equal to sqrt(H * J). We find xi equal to 24.1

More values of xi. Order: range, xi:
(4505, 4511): 24.2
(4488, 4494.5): 24.7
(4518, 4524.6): 24.6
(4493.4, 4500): 25.8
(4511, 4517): 23.6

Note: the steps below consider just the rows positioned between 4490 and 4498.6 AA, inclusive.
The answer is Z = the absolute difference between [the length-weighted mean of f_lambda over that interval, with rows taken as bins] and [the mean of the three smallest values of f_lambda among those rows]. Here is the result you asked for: 1.6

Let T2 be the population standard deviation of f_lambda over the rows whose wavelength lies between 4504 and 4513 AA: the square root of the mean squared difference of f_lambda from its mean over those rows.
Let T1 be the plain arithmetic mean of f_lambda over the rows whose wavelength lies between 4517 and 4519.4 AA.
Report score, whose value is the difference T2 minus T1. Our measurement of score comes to -22.0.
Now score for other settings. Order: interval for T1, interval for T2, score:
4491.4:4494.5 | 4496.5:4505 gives -22.6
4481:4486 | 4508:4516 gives -22.5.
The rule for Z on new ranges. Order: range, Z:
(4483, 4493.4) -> 1.8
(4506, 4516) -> 2.4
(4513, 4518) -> 1.2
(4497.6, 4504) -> 1.2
